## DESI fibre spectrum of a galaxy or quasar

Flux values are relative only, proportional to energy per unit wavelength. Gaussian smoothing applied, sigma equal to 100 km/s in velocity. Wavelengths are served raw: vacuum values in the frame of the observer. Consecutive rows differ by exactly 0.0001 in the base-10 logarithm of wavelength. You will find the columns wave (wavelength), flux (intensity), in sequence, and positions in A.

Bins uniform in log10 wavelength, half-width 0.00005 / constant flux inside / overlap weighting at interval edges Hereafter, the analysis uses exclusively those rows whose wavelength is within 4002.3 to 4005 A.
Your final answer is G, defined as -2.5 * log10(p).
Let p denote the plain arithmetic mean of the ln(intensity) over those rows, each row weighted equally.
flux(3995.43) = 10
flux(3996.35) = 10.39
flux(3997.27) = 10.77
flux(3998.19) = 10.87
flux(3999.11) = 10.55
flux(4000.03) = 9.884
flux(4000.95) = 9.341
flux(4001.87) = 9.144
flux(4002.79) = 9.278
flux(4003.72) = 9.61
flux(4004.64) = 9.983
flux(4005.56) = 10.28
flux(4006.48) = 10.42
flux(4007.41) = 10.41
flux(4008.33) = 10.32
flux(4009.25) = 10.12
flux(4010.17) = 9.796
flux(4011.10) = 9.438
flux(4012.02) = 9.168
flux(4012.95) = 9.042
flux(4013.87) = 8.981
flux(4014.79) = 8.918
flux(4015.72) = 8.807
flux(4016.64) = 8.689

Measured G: -0.89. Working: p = 2.26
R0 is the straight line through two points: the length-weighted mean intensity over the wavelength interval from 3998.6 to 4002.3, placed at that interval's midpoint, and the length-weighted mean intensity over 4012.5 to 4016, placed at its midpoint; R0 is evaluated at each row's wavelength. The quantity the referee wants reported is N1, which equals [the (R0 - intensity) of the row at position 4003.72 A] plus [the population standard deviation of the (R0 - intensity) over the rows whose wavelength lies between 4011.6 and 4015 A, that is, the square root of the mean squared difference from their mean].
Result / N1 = 0.0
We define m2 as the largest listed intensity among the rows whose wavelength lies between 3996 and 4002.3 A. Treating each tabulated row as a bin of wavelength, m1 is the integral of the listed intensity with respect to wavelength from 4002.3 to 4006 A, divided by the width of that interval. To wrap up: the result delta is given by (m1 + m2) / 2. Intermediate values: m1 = 9.8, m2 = 10.87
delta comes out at 10.3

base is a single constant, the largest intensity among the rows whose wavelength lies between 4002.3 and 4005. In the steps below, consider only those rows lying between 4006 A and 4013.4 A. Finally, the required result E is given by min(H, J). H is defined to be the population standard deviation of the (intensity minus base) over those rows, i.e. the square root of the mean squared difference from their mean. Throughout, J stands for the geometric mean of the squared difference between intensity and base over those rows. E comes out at 0.16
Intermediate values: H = 0.53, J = 0.16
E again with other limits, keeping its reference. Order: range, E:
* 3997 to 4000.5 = 0.20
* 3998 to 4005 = 0.00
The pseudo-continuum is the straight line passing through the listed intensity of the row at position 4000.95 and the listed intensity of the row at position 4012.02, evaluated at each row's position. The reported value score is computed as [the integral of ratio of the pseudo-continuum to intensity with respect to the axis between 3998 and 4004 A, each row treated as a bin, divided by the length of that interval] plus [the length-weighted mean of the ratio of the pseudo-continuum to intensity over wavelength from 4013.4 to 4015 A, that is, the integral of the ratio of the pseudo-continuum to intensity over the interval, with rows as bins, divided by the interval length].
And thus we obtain 1.98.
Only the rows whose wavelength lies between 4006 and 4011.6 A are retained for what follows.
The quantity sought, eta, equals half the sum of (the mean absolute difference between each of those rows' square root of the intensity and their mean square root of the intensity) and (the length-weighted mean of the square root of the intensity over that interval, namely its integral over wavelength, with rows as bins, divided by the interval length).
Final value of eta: 1.61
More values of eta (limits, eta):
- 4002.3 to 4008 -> 1.61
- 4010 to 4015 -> 1.54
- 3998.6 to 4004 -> 1.58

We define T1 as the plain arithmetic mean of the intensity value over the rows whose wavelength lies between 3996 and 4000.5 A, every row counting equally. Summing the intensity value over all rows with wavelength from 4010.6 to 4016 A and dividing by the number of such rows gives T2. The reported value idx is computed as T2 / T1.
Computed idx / 0.86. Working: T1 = 10.5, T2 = 9.1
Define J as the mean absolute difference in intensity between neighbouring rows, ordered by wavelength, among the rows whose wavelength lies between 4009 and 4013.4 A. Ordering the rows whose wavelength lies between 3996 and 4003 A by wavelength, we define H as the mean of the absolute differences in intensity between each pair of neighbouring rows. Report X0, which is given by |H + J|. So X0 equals 0.60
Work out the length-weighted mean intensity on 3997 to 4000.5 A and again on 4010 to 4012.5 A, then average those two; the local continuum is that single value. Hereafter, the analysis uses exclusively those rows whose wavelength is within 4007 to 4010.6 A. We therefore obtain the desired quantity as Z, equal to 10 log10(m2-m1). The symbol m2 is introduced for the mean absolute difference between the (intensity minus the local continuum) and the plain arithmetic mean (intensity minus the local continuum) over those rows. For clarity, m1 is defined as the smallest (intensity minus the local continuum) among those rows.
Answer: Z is -4.44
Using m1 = -0.16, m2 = 0.20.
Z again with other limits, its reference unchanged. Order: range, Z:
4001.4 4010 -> 0.84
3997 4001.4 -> 0.60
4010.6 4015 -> 0.75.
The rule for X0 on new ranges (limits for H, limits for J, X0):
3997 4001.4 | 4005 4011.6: 0.59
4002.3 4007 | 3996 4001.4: 0.69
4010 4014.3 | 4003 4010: 0.39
